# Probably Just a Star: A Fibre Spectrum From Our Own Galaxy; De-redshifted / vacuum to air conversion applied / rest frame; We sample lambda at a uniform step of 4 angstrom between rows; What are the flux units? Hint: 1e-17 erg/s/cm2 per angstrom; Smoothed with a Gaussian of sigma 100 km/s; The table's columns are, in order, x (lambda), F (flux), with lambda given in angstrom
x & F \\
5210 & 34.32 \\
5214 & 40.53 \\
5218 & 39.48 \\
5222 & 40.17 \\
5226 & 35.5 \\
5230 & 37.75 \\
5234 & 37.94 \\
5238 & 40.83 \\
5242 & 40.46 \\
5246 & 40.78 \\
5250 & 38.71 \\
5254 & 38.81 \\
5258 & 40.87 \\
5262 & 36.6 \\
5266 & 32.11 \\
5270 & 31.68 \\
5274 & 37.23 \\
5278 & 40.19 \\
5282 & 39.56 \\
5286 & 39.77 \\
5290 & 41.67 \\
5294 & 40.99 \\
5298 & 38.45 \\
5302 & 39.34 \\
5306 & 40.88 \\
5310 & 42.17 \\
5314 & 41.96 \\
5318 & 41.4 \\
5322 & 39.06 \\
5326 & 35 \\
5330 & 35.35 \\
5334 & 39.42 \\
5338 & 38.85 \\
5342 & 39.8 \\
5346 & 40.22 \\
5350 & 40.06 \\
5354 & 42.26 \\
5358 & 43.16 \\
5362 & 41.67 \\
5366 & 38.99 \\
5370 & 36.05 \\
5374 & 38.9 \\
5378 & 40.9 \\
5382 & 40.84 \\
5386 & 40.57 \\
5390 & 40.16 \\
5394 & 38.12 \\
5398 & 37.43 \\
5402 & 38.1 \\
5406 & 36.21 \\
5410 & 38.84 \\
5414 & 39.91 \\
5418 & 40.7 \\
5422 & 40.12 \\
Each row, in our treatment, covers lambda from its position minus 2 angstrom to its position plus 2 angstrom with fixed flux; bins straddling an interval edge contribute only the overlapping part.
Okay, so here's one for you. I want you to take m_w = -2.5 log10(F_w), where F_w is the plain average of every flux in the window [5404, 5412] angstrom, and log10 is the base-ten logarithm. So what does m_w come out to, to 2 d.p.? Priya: -3.94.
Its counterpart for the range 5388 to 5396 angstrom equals -3.98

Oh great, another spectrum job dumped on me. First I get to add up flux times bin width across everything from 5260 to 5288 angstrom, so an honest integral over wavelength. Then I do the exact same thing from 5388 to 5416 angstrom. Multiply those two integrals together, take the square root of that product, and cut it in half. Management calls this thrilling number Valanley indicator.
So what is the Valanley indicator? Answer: 526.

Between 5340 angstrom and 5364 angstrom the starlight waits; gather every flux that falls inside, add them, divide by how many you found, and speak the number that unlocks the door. 41.2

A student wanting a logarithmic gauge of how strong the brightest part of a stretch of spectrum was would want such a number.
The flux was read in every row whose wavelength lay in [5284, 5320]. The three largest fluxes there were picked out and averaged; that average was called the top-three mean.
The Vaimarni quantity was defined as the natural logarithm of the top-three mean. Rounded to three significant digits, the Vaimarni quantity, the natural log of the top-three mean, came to 3.74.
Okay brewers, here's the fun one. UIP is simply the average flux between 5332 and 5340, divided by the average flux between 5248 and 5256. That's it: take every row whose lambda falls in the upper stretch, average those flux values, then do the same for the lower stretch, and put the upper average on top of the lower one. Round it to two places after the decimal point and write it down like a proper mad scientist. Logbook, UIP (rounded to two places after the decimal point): 1.01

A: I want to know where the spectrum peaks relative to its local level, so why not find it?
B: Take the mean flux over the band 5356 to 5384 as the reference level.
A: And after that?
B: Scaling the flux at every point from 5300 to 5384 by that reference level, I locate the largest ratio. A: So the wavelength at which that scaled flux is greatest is 5358 angstrom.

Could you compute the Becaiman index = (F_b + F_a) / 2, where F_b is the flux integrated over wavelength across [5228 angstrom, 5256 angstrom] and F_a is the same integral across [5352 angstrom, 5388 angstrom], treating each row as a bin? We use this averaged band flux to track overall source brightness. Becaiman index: 1277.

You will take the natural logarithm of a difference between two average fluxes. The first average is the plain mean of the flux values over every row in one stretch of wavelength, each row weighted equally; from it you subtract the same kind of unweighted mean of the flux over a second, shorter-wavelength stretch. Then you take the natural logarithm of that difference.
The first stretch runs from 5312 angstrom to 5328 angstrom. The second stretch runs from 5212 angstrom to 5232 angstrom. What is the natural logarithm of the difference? -0.40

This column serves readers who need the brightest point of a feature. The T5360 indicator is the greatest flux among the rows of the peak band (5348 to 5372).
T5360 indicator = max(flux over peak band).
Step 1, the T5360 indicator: 43.16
